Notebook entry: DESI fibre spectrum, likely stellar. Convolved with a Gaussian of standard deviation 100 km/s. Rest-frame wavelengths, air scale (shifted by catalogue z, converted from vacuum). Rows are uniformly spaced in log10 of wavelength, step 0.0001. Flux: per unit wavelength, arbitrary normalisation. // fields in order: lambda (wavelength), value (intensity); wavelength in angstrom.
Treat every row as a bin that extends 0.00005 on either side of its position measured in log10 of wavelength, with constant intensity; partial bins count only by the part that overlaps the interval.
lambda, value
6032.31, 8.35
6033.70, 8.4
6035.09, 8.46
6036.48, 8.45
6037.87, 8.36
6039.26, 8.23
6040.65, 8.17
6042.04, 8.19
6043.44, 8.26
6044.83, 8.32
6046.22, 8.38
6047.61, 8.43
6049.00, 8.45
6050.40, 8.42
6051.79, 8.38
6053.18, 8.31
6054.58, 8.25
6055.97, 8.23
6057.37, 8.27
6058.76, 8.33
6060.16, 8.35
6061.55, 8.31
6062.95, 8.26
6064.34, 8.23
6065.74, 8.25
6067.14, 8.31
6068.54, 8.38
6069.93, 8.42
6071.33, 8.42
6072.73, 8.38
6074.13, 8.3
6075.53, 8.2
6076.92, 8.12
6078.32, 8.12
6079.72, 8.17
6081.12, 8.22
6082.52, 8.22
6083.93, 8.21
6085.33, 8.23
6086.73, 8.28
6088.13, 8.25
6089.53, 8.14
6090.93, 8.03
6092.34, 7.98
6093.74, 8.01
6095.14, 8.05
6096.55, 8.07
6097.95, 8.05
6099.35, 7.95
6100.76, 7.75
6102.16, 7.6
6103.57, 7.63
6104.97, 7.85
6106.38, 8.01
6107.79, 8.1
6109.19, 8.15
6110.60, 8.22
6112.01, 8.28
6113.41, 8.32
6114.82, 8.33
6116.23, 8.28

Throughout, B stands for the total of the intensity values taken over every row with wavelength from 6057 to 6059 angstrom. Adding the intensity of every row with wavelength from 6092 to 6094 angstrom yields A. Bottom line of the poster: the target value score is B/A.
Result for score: 1.04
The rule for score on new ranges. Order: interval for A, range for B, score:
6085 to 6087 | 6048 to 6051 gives 1.02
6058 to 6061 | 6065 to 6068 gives 0.99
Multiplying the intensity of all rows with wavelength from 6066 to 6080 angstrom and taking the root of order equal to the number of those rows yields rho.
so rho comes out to 8.28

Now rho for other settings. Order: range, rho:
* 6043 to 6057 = 8.34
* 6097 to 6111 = 7.93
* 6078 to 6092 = 8.19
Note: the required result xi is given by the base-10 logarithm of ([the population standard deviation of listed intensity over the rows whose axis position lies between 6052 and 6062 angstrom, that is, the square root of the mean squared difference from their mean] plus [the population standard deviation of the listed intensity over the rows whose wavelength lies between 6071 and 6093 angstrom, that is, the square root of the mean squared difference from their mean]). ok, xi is -0.82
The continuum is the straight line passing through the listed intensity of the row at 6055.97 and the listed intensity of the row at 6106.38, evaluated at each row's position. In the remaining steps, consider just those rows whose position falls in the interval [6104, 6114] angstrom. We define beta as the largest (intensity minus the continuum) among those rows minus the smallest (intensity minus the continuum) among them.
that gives 0.51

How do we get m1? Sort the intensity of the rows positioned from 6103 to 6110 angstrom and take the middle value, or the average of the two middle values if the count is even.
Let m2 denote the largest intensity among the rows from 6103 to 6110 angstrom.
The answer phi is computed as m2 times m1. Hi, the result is 65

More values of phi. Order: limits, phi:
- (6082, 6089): 68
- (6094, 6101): 65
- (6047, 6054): 71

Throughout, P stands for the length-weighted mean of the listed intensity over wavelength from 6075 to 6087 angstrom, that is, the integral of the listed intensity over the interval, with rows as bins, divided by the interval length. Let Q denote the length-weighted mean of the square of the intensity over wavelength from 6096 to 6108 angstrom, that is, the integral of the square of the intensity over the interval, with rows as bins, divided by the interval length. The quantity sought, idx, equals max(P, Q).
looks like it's 62.1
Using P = 8.19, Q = 62.1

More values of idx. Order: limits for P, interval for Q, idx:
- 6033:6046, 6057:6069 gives 68.9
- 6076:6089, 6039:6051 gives 69.2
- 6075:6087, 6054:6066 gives 68.5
